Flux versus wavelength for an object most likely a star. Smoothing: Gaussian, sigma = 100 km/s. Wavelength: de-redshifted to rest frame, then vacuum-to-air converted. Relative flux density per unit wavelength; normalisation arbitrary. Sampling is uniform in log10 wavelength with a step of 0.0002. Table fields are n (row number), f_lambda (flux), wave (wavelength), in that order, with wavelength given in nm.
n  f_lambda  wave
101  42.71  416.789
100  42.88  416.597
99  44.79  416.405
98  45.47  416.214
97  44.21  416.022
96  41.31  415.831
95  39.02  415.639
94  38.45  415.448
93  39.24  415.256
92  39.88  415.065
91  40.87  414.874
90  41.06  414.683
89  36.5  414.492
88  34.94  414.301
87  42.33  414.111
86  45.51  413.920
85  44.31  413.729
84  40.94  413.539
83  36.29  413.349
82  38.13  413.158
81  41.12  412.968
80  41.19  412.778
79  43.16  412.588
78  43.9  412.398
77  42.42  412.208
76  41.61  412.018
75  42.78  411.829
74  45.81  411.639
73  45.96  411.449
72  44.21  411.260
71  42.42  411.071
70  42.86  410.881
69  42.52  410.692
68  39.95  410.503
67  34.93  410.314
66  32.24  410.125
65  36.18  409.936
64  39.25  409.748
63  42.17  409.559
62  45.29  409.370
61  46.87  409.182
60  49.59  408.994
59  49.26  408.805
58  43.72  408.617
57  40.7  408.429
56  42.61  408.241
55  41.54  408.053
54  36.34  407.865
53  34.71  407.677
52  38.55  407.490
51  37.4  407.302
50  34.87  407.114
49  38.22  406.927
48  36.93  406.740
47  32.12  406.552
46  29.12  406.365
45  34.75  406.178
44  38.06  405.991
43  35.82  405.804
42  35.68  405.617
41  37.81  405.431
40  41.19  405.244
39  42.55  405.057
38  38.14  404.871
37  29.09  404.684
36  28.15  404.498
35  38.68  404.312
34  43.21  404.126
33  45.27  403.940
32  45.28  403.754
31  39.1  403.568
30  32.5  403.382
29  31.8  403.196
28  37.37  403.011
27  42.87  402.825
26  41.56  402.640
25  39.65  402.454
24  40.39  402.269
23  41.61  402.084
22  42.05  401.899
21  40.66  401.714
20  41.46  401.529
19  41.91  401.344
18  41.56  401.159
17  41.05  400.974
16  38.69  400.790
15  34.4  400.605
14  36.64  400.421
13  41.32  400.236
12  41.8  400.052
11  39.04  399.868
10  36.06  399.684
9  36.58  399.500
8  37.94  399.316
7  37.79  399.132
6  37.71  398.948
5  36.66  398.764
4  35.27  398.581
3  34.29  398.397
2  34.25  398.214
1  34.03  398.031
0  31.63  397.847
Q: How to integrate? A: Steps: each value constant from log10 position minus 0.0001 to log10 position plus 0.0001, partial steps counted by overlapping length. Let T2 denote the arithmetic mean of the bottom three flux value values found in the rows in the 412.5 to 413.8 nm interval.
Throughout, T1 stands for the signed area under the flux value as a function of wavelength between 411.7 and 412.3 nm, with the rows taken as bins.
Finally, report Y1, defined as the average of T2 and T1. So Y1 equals 32.0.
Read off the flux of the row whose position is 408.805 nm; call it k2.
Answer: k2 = 49.26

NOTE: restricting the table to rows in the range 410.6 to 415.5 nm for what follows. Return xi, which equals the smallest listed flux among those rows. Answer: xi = 34.94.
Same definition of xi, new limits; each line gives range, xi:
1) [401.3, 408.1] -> 28.15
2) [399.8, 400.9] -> 34.4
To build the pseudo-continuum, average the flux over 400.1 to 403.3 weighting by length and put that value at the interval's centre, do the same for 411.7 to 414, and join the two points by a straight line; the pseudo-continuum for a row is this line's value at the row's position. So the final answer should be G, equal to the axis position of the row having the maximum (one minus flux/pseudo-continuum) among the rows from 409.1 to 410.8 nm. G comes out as 410.125 nm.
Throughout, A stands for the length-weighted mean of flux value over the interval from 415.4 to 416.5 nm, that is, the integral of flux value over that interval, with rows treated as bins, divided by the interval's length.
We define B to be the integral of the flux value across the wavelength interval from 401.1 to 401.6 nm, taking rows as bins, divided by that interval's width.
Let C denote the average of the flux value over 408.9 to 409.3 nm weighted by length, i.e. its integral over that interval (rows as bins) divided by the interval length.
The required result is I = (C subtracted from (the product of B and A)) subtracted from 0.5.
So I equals -1716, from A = 42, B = 41.6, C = 48.2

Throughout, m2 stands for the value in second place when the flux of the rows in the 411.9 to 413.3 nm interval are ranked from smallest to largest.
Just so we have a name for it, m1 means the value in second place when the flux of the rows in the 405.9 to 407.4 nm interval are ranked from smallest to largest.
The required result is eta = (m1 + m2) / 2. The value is 36.6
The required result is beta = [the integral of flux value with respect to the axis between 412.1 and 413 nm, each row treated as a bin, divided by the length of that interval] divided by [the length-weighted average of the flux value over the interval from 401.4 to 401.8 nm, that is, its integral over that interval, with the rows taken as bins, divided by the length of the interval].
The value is 1.03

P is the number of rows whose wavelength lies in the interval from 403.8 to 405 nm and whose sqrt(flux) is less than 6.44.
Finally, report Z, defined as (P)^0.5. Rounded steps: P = 4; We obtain 2.0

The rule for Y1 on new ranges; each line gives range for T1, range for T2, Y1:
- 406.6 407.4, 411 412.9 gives 35.5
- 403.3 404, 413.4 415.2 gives 32.7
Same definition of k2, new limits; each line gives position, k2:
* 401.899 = 42.05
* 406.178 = 34.75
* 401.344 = 41.91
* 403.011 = 37.37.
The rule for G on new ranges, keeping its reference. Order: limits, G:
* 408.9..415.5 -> 410.125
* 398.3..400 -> 398.397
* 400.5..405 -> 404.498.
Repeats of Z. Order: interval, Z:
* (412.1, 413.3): 1.7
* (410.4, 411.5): 1.0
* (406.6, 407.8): 2.4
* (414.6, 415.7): 2.4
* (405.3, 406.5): 2.4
